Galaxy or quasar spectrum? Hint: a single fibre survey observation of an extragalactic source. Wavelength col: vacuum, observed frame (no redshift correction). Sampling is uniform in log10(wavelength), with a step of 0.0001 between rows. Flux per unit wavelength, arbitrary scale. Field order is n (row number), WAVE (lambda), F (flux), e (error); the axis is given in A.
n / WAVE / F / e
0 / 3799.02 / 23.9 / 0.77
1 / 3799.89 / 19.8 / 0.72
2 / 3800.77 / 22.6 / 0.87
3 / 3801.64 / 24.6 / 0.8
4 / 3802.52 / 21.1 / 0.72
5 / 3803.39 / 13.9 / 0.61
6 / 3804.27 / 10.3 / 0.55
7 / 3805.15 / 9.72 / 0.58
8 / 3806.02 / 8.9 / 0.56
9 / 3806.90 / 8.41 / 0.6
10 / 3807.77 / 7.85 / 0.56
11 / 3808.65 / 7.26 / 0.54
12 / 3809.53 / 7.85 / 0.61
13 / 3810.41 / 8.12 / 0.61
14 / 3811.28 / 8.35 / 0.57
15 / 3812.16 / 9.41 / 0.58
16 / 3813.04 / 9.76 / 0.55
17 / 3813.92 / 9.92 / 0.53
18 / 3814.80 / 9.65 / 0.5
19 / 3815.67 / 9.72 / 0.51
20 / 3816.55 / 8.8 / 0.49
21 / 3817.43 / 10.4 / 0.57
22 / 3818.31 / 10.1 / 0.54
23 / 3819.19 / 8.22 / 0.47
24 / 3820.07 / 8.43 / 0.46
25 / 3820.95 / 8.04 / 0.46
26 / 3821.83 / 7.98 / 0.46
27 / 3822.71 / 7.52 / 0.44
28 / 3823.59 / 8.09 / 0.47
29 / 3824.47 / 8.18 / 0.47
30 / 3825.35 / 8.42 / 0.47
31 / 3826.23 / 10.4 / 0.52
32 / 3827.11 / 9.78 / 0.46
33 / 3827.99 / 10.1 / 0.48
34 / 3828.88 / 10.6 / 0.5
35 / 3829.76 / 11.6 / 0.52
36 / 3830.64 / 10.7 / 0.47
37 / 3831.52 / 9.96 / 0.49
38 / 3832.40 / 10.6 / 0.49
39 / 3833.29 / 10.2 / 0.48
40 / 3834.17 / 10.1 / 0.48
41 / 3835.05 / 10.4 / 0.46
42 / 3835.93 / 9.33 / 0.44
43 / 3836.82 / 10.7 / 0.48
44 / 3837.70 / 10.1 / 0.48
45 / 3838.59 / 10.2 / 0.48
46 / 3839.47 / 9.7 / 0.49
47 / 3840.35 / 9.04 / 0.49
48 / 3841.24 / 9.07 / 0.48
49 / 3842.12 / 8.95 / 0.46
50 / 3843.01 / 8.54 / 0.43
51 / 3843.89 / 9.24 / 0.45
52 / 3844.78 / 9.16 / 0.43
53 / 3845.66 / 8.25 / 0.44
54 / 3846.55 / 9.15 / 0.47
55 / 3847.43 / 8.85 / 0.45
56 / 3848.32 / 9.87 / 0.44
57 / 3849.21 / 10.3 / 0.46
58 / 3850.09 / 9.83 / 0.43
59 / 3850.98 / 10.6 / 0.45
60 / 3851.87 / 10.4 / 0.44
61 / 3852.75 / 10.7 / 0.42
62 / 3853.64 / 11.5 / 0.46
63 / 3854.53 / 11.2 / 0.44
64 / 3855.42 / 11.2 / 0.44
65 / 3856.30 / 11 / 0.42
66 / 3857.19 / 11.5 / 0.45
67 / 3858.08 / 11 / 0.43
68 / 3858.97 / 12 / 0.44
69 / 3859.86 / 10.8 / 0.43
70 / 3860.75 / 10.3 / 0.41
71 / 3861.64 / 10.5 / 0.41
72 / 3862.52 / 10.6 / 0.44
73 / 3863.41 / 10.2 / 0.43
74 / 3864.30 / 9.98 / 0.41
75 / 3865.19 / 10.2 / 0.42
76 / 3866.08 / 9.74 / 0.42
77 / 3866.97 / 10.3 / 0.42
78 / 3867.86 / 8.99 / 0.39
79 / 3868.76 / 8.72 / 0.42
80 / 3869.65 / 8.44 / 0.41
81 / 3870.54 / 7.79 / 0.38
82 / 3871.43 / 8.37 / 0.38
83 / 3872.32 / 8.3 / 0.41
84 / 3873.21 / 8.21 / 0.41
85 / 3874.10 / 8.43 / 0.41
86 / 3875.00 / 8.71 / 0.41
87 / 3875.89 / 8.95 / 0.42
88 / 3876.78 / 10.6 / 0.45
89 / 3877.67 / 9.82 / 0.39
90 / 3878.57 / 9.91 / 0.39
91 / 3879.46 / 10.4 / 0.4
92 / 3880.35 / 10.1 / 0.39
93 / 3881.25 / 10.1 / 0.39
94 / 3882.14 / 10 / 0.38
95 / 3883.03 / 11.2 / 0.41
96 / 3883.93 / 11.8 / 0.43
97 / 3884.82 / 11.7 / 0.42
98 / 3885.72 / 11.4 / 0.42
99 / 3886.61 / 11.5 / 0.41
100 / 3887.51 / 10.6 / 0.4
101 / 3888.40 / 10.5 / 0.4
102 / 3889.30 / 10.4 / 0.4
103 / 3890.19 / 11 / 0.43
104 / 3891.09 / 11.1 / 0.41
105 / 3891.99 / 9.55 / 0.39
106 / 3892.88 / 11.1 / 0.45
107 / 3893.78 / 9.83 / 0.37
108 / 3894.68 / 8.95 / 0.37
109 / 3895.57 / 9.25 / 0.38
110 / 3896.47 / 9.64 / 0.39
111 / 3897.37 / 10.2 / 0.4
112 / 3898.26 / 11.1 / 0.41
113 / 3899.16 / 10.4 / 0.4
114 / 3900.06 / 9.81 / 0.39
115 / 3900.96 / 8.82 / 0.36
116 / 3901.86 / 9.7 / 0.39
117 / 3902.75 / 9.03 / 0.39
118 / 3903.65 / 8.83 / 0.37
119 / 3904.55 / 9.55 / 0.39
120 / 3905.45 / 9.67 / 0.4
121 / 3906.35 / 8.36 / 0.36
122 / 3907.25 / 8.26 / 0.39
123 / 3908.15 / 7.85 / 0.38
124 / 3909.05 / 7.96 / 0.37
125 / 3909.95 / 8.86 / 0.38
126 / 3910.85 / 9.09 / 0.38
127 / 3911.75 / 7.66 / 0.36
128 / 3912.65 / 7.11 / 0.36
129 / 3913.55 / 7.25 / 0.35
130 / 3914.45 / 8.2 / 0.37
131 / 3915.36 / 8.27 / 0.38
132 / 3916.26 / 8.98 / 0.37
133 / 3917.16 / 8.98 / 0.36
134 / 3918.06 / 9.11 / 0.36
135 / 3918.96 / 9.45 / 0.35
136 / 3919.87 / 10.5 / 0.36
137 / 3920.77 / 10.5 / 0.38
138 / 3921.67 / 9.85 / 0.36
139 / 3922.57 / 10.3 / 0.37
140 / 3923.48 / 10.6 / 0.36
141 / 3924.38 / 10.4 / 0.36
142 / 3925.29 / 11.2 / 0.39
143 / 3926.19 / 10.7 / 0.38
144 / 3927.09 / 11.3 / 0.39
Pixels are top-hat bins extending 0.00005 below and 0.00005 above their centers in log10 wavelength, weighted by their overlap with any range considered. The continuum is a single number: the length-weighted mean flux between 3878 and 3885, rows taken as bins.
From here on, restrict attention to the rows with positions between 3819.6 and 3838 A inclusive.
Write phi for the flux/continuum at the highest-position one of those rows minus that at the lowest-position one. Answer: 0.16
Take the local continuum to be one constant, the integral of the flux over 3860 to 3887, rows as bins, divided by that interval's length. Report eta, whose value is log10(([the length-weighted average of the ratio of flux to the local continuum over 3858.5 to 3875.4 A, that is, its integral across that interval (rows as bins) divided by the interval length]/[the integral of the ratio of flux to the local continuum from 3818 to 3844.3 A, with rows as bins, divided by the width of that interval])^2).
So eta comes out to 0.003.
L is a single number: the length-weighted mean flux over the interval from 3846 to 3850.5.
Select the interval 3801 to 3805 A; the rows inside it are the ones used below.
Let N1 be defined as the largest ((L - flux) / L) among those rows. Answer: -0.08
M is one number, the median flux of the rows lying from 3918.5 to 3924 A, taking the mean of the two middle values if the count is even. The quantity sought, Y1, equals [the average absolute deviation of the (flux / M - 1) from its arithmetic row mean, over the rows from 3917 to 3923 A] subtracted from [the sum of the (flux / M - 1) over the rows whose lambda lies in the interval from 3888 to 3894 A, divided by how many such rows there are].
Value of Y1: -0.04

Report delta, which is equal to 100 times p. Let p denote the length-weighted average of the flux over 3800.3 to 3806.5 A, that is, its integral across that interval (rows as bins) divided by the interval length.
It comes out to 1583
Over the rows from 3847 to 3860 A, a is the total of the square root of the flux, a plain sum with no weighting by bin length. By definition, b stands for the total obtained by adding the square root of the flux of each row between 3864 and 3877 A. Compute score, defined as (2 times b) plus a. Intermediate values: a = 49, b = 45.1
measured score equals 139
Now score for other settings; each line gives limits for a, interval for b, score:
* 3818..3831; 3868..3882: 136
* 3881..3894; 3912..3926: 141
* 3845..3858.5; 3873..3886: 143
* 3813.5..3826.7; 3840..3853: 137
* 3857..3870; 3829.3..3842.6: 143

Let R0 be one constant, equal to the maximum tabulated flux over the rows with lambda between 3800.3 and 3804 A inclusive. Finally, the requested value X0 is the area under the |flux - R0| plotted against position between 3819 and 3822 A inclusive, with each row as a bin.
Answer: 49.2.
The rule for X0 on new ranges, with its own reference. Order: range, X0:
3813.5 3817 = 52.8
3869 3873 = 65.5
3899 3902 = 44.9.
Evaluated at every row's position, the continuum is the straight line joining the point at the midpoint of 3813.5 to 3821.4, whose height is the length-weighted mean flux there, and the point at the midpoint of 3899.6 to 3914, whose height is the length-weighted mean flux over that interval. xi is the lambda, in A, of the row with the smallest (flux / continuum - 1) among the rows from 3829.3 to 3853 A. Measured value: 3845.66 A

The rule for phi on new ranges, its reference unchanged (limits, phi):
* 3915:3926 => 0.28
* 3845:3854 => 0.31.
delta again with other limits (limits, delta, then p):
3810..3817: 923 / 9.2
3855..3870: 1033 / 10.3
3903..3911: 870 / 8.7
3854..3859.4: 1131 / 11.3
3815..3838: 956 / 9.6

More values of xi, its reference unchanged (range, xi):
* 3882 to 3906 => 3900.96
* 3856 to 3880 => 3870.54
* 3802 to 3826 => 3808.65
